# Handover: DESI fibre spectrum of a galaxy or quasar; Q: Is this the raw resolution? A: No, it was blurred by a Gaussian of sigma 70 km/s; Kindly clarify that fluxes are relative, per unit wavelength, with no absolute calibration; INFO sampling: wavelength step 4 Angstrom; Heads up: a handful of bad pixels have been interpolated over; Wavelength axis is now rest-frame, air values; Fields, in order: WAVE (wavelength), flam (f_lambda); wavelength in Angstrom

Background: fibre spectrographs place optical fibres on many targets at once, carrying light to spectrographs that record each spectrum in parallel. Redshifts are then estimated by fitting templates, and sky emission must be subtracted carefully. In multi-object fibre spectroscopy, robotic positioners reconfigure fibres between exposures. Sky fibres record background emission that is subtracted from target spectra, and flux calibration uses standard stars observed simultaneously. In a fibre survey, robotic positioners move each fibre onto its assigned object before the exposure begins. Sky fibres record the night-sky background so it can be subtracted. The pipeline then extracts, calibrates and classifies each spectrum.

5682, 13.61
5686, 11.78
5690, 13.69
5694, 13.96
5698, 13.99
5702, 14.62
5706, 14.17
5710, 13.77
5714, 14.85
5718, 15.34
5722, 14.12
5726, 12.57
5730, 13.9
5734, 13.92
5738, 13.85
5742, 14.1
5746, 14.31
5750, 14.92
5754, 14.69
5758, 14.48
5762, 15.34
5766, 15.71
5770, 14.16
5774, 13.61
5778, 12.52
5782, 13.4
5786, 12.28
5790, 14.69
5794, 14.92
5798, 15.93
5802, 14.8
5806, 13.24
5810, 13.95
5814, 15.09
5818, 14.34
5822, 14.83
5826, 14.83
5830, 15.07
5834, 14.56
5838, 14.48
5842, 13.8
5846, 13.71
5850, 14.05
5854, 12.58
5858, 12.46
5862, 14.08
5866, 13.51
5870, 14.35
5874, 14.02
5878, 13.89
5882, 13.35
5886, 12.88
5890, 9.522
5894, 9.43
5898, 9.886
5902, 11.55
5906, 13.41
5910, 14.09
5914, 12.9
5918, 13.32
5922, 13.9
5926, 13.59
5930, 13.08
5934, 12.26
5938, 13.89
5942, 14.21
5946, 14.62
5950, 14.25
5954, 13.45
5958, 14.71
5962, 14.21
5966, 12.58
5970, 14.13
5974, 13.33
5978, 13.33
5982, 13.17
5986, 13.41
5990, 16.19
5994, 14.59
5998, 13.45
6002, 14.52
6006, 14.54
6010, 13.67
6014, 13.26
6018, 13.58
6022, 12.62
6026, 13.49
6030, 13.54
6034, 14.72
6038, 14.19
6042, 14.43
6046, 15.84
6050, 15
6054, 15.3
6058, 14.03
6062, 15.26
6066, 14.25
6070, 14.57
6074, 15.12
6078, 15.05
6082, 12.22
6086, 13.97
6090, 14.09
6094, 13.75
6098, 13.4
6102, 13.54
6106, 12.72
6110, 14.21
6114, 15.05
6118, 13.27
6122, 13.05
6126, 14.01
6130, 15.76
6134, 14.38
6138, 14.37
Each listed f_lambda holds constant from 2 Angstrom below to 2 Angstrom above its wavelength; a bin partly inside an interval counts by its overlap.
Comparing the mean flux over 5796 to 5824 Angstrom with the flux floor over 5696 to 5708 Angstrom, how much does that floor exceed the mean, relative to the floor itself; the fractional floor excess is -0.043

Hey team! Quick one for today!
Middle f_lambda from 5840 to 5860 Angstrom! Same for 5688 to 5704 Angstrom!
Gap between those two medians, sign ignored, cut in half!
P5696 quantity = 0.13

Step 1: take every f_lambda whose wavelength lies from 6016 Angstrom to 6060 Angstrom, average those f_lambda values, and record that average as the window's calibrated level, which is 14.2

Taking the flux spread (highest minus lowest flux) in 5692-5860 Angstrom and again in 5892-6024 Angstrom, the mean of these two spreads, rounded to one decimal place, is 5.2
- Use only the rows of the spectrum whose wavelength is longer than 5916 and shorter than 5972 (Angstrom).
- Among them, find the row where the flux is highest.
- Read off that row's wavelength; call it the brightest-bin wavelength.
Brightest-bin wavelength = 5958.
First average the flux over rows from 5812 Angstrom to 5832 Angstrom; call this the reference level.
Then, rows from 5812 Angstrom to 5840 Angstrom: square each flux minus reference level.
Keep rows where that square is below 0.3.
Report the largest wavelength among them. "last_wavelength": 5838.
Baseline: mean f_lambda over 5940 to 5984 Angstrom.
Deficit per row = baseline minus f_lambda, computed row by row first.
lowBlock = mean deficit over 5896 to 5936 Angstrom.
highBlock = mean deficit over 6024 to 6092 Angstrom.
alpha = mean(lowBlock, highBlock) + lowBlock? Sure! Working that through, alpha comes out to 1.2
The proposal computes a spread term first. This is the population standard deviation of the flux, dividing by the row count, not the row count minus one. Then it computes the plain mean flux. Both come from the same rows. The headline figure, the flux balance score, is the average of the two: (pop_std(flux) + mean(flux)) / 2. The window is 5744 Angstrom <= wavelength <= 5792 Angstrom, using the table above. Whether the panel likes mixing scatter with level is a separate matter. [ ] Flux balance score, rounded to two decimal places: 7.59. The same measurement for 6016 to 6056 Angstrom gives 7.60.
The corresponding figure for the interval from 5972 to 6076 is 7.54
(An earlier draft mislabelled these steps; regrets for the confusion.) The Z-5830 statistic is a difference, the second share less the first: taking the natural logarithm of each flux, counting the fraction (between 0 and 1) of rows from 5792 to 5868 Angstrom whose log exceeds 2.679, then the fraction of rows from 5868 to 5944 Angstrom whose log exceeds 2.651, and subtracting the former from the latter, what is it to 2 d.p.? -0.26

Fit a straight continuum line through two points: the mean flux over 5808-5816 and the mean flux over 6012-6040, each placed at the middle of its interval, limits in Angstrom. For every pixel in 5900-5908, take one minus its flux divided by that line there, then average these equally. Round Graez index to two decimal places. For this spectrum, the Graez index 0.12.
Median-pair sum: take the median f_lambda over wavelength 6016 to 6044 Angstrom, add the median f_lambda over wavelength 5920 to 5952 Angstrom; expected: 27.5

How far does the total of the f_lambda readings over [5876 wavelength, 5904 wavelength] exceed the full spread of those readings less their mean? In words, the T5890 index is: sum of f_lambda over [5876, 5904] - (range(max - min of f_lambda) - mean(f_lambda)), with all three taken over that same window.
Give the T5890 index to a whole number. 88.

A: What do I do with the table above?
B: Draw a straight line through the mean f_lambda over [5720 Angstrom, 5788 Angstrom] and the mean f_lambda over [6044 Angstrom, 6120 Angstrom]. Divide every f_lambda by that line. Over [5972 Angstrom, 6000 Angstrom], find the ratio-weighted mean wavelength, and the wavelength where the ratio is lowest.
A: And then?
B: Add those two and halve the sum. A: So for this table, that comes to 5984.1 Angstrom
